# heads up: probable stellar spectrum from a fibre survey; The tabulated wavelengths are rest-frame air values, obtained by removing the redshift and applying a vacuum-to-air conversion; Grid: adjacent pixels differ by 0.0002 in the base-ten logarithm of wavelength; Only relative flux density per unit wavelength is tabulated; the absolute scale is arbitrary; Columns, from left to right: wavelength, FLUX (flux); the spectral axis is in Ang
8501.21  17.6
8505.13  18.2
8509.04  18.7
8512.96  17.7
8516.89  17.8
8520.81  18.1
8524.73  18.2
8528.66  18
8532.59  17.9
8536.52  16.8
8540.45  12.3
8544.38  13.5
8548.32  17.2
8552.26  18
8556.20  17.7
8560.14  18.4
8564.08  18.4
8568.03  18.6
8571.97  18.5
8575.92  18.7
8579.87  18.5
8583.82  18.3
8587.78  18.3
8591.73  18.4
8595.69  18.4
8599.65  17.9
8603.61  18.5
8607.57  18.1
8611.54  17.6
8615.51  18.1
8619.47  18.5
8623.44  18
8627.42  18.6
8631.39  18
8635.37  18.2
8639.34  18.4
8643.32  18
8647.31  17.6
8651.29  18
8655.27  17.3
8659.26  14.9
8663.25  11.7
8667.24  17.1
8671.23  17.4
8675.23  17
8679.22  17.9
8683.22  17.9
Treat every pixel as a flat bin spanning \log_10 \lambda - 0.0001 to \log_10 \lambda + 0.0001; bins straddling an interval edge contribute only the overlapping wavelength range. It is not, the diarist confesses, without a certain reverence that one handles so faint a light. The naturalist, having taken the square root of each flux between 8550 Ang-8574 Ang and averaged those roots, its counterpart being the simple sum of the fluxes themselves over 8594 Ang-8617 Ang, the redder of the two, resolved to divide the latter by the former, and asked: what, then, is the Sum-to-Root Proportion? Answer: 25.4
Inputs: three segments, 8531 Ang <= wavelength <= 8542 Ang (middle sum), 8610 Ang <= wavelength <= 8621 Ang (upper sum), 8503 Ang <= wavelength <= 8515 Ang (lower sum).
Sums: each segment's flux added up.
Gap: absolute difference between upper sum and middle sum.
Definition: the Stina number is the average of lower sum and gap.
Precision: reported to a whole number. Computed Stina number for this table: 31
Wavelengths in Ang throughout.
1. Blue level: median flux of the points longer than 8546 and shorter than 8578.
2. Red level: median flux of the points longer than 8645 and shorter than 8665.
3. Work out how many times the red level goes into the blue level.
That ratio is 1.06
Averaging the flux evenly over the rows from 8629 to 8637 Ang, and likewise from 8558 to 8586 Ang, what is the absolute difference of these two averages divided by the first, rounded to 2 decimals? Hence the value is 0.02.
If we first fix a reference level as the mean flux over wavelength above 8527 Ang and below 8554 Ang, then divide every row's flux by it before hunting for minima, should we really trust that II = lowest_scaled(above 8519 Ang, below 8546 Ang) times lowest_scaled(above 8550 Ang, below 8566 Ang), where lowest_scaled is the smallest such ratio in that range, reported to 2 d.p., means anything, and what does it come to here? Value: 0.83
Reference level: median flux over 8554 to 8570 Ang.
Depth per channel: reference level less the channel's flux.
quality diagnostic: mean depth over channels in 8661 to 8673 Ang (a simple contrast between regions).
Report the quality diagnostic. 3.0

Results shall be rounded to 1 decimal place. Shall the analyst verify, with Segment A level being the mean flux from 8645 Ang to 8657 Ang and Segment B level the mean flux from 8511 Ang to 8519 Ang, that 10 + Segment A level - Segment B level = 9.9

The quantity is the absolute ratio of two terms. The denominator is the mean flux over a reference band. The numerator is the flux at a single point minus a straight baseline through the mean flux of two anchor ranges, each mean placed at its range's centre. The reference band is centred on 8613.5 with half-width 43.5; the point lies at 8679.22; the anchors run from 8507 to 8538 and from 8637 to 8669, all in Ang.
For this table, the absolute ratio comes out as 0.084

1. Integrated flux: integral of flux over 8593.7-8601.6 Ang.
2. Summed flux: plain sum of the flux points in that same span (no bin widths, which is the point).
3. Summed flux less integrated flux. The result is -107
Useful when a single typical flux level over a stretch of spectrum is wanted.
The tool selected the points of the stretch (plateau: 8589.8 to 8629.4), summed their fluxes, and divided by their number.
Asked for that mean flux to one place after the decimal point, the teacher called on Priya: 18.2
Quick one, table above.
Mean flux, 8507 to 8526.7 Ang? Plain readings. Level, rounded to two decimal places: 18.10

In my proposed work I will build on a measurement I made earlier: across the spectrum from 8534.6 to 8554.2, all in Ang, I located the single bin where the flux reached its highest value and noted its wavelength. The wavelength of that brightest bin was 8552.26 Ang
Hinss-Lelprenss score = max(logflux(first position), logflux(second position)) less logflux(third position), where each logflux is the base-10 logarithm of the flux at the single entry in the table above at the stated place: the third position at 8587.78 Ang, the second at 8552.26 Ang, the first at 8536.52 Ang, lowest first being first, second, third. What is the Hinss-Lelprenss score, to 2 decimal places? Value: -0.01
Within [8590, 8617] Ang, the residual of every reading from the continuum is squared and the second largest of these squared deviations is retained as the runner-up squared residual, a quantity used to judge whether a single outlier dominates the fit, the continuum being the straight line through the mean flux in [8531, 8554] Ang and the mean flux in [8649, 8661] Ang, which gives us 4.4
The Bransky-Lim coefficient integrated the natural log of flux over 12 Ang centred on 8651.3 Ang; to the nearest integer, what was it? 34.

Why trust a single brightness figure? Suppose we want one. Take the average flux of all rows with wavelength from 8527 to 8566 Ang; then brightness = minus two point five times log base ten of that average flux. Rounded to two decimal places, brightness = -3.06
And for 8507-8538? -3.13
